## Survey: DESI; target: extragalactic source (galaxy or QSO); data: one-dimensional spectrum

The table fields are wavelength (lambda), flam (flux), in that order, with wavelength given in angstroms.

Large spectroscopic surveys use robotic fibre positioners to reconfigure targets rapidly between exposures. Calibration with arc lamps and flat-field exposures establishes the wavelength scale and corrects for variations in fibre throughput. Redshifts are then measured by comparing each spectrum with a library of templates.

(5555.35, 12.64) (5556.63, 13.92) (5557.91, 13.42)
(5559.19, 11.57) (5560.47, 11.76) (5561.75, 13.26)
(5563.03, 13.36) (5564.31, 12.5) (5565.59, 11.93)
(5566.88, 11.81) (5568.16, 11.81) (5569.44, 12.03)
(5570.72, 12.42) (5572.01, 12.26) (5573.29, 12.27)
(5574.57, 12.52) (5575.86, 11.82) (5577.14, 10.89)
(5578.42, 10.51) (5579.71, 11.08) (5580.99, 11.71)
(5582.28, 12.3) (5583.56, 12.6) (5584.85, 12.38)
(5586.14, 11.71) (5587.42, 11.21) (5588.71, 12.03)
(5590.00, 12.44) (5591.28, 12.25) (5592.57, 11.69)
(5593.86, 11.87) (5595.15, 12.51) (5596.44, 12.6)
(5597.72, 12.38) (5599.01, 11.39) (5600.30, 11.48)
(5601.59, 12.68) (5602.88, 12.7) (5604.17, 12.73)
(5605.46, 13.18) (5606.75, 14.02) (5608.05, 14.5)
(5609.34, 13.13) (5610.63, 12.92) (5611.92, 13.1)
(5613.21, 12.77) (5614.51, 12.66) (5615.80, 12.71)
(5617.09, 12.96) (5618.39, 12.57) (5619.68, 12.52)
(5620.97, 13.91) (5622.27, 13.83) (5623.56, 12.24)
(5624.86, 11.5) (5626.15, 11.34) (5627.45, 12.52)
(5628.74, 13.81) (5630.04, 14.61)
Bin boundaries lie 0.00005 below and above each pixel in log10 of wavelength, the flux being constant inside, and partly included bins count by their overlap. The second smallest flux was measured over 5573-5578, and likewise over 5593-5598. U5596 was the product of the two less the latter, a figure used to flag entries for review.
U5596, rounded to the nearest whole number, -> 134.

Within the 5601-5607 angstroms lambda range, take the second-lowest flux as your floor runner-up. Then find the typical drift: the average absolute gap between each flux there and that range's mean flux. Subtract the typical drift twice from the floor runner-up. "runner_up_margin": 11.8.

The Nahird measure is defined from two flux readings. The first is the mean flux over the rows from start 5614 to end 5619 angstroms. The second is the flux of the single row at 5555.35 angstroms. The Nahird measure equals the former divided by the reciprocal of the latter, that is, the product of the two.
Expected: 161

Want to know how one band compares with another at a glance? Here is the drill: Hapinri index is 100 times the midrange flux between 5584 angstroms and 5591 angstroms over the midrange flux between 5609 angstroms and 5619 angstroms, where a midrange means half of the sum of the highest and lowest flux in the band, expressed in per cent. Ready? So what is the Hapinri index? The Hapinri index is 92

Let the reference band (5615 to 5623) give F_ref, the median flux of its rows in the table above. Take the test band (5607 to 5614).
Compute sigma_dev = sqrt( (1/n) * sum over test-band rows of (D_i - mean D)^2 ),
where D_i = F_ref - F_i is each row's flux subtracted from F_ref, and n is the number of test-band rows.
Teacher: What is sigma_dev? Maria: 0.62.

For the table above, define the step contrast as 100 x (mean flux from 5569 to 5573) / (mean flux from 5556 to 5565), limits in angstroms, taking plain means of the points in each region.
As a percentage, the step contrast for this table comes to 95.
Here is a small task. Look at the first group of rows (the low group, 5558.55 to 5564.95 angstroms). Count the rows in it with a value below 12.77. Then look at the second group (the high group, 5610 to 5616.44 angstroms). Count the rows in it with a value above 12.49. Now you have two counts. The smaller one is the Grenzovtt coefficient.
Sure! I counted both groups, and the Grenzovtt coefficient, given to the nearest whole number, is 3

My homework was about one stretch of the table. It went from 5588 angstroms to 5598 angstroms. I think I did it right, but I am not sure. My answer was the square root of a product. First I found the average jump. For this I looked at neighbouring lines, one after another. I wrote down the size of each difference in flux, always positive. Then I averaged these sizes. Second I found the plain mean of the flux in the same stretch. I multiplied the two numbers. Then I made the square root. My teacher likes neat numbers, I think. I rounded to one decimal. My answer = 2.0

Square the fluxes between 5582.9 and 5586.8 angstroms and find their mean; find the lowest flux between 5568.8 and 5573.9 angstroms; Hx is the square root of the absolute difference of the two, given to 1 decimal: 11.7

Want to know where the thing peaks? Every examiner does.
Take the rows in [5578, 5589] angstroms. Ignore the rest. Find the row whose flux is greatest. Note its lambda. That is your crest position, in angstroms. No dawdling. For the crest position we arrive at 5583.56 angstroms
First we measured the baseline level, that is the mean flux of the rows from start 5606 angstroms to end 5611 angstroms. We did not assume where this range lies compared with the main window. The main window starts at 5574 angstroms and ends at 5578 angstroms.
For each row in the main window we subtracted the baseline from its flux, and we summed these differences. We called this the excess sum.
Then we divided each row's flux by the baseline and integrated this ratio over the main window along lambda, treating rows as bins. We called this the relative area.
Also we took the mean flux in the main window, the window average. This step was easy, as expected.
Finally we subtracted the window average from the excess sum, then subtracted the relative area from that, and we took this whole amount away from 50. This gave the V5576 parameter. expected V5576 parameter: 70.8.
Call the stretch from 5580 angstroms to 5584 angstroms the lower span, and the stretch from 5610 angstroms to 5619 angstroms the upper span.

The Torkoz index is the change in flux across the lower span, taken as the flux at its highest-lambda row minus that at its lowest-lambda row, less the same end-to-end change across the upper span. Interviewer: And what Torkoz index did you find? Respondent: 1.2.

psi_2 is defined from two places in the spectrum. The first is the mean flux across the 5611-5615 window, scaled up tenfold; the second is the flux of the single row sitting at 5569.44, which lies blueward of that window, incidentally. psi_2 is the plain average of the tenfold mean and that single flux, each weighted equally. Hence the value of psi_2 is 70.2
